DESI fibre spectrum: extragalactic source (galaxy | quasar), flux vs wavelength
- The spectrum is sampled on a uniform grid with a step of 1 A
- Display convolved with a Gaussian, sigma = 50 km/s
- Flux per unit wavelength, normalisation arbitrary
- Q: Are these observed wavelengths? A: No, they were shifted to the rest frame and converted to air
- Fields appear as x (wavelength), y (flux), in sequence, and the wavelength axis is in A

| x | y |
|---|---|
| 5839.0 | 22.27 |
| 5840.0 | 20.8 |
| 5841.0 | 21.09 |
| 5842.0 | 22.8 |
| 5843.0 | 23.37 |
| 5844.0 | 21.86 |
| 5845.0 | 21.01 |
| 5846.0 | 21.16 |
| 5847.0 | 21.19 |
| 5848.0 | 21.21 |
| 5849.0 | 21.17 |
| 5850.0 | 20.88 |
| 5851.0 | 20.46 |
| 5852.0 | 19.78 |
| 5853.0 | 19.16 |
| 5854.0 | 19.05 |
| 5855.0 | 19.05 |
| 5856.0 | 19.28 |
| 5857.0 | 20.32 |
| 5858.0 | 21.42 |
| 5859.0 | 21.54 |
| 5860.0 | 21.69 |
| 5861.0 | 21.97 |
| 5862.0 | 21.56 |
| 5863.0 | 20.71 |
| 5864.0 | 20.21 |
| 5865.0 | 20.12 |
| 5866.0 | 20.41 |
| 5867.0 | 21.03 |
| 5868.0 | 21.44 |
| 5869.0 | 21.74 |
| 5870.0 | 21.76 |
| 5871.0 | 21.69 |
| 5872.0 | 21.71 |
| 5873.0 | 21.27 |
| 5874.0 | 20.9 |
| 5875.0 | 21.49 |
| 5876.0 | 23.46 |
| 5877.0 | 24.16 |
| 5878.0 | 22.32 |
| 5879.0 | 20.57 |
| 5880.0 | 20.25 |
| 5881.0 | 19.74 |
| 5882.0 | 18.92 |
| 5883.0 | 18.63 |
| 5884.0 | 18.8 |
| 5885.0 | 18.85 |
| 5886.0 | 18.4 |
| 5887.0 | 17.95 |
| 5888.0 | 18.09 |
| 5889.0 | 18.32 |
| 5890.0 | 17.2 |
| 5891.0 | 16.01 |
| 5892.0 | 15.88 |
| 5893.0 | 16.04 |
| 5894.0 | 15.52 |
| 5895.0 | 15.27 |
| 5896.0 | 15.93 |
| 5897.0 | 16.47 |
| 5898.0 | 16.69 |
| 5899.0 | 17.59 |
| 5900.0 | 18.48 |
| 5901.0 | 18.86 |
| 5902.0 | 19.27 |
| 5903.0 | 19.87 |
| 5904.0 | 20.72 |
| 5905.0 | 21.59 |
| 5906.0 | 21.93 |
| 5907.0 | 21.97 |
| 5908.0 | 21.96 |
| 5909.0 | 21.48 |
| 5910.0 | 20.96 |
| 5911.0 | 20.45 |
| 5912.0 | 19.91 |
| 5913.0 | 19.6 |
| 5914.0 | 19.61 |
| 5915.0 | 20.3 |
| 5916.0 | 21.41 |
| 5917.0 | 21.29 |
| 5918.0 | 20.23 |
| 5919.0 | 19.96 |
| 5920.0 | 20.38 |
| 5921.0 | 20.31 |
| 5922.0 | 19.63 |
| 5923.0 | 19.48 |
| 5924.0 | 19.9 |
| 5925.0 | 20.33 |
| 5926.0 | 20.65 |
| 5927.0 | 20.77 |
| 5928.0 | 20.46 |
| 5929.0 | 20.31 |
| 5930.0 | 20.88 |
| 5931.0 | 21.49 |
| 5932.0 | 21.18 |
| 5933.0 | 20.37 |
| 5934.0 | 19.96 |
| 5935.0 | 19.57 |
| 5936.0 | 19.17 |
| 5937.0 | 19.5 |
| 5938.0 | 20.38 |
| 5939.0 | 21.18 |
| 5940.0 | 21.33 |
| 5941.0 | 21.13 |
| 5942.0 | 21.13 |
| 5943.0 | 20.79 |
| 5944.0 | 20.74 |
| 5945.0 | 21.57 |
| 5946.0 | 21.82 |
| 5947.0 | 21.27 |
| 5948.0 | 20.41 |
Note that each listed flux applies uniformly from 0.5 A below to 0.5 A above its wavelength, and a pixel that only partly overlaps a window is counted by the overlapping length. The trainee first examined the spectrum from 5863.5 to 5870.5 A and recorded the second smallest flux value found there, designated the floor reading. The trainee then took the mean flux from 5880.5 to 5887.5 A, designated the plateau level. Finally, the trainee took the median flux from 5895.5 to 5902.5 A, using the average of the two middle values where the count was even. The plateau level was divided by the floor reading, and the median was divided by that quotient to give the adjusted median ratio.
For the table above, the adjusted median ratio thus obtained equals 19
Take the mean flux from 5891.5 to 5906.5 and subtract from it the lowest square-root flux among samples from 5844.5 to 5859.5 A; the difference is 13.6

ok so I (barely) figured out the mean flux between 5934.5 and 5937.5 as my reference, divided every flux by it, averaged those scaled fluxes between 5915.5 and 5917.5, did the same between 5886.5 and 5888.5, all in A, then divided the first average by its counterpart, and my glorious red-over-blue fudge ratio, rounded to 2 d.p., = 1.18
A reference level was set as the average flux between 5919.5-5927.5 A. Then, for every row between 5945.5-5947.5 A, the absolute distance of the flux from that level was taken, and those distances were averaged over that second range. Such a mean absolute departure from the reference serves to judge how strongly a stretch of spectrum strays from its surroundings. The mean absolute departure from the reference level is 1.4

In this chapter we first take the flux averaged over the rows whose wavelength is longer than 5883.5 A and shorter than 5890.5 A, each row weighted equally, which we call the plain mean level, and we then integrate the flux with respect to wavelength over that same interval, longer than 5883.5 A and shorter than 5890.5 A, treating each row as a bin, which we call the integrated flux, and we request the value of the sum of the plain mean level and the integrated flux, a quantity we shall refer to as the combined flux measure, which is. 146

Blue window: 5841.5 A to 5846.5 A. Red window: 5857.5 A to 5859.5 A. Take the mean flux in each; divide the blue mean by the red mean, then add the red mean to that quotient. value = 22.5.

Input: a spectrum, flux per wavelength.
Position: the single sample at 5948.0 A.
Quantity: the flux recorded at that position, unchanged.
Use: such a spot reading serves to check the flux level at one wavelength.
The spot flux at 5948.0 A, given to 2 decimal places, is 20.41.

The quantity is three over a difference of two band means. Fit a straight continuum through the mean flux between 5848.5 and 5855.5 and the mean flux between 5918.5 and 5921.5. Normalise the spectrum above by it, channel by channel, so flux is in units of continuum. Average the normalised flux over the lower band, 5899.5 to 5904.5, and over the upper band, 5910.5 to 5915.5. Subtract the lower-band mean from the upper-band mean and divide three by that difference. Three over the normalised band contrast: 124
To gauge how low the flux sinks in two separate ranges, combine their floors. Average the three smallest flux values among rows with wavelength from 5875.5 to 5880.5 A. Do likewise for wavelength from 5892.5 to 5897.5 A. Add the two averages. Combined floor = 37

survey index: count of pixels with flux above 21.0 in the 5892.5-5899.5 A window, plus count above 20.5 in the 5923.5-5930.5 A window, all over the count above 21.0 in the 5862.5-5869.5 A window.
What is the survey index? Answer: 1.0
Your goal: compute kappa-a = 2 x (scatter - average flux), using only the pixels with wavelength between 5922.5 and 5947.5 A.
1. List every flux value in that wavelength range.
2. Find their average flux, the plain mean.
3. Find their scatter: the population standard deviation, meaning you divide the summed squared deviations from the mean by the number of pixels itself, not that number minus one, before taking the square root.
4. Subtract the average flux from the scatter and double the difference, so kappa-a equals -39.8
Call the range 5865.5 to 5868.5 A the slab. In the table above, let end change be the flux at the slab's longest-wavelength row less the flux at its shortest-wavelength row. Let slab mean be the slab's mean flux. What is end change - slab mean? -19.9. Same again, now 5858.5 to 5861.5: -21.3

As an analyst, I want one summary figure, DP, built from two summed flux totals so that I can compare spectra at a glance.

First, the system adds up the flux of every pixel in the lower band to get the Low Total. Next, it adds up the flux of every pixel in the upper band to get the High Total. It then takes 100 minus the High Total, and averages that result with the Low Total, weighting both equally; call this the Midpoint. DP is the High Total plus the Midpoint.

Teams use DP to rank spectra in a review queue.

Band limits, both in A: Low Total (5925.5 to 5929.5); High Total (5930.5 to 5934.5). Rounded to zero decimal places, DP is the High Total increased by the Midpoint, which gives 133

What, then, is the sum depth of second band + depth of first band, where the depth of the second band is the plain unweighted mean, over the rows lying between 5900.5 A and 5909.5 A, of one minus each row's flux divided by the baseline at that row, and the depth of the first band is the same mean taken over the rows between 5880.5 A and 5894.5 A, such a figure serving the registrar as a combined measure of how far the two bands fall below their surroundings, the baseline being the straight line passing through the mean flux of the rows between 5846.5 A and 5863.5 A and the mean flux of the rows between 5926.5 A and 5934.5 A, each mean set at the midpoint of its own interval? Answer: 0.13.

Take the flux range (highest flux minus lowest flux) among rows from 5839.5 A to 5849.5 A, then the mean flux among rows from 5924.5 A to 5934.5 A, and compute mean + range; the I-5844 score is 23.2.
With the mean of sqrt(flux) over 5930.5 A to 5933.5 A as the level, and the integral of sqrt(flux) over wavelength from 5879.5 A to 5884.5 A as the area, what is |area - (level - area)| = 39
